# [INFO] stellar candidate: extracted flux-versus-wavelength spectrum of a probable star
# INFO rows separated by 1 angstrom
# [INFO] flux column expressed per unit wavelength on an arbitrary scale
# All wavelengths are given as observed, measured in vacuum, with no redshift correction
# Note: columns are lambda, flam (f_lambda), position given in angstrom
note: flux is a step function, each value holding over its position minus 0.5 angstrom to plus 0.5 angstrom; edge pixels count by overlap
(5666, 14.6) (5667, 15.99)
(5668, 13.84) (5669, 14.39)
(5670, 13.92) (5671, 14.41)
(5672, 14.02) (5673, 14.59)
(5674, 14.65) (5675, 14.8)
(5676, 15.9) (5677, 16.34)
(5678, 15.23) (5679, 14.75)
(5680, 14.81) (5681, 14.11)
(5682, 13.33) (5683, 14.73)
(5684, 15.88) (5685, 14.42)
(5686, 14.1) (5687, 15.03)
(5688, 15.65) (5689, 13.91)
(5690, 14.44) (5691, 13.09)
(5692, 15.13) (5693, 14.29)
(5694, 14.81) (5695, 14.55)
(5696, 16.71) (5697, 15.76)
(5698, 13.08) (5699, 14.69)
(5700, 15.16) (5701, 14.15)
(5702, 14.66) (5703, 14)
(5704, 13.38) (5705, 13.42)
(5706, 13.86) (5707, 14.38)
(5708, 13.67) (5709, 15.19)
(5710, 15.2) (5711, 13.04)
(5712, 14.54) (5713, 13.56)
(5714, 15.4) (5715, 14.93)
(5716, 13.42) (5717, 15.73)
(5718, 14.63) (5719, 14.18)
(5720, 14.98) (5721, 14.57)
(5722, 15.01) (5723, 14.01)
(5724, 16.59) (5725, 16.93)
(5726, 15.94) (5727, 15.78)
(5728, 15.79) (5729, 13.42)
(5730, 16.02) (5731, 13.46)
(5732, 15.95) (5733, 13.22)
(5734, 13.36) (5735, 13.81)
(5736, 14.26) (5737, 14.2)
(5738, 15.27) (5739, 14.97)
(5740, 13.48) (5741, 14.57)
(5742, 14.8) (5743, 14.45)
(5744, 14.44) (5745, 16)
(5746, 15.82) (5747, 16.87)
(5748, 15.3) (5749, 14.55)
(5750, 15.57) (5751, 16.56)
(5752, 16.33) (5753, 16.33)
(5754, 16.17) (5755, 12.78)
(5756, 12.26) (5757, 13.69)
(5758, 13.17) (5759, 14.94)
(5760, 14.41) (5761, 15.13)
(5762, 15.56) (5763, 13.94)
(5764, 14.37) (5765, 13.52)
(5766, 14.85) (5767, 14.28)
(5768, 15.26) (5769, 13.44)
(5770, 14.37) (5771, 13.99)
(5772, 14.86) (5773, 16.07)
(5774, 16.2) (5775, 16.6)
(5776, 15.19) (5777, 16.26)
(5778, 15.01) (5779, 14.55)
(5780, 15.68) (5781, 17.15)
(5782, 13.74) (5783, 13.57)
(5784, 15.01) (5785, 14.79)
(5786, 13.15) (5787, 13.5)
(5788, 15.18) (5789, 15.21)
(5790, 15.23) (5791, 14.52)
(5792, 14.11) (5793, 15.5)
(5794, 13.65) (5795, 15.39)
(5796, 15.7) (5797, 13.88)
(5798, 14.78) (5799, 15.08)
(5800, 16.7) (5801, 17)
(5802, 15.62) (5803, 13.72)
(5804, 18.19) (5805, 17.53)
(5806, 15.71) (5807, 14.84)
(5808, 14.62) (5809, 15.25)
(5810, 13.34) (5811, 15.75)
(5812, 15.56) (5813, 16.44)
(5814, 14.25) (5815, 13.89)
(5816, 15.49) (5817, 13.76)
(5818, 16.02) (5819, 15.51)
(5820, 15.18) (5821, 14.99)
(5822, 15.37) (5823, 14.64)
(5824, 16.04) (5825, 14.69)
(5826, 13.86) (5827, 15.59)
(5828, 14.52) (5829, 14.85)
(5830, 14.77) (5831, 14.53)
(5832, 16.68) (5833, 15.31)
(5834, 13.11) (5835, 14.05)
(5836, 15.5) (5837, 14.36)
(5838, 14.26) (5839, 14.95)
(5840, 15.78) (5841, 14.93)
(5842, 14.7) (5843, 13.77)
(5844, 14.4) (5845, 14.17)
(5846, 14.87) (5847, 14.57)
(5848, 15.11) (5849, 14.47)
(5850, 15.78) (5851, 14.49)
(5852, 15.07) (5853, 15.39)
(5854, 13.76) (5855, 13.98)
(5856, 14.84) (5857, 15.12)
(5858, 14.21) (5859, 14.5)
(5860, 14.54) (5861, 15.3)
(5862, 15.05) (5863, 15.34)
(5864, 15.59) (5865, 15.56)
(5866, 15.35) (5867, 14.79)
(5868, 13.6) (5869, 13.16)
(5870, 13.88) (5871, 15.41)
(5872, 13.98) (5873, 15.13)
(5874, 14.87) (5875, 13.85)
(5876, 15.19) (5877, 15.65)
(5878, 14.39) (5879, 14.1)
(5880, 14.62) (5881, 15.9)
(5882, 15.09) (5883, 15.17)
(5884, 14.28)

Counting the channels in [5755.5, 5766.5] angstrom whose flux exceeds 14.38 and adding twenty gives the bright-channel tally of 25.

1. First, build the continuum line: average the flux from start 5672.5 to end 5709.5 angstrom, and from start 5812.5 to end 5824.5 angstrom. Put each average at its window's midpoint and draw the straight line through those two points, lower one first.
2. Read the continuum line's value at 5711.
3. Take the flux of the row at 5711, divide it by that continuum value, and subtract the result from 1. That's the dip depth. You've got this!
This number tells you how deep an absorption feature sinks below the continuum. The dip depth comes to 0.11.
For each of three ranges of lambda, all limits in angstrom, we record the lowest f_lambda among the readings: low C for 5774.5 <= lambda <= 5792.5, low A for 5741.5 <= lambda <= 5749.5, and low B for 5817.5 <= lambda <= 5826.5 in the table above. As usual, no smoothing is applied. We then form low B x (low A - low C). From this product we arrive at 18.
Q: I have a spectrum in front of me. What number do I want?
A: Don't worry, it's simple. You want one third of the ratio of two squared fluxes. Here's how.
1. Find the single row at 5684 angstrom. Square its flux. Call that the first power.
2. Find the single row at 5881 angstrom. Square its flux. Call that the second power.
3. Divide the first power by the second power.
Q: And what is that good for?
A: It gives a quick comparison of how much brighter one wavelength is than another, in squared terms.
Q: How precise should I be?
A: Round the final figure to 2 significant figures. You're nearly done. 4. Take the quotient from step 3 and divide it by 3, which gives 0.33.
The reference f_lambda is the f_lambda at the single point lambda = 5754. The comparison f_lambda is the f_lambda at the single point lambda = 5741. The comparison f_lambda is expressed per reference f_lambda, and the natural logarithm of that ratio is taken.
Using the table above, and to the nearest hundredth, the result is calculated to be -0.10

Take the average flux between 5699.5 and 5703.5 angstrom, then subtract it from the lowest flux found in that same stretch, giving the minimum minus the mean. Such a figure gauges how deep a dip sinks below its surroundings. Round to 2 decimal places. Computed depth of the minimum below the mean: -0.49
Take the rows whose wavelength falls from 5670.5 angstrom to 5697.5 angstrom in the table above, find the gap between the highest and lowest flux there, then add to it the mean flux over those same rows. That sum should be 18.4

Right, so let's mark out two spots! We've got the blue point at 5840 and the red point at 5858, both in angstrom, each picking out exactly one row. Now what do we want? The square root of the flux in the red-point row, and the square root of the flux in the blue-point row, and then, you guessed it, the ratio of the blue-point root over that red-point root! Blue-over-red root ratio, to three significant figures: 1.05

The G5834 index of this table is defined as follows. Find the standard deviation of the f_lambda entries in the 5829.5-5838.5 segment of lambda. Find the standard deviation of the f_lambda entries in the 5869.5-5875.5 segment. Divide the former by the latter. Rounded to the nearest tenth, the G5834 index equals 1.5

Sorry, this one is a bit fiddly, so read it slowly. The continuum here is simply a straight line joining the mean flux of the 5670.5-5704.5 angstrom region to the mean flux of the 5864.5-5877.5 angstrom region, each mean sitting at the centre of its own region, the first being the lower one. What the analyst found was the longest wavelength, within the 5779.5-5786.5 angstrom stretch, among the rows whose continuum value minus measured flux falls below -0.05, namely 5785 angstrom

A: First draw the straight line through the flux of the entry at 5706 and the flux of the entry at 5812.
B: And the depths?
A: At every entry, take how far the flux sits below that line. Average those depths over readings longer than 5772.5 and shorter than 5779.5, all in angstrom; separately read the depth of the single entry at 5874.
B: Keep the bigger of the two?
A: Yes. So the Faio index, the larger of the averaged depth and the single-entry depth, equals 1.7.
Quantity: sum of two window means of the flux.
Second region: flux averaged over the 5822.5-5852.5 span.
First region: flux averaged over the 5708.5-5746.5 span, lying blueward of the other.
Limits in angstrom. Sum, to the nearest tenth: 29.6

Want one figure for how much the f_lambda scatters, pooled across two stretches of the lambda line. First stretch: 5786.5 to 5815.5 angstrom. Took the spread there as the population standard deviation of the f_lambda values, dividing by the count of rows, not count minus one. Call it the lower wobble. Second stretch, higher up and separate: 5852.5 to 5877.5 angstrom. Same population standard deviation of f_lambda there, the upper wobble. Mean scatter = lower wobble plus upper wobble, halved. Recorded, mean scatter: 0.94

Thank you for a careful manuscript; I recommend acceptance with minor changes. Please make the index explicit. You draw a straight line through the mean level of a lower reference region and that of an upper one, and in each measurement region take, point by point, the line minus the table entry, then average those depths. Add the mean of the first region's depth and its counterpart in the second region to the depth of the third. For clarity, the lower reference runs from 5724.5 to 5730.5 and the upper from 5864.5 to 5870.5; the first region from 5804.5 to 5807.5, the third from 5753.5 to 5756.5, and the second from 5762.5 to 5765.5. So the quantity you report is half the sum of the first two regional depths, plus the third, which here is 1.8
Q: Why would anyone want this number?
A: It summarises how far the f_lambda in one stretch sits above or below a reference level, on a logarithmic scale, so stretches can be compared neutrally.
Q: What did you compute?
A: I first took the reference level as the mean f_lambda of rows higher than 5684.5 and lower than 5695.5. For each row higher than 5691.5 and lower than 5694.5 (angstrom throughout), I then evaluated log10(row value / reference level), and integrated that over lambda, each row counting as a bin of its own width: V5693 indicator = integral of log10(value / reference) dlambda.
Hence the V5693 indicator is 0.022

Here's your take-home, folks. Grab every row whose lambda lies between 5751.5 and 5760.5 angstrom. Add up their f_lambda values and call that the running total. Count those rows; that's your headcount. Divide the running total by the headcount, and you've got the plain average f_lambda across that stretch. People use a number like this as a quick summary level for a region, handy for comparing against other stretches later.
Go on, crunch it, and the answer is 14.5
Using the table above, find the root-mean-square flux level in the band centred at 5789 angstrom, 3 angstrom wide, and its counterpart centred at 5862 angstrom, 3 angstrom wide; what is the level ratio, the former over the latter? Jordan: 1.00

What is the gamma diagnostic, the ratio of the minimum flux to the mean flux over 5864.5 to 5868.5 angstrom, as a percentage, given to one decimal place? 91.7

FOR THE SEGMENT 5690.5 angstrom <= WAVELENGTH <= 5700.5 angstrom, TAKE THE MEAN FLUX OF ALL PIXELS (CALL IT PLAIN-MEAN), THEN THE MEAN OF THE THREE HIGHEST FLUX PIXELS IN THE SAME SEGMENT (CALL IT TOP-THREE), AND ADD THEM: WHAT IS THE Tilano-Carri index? 30.60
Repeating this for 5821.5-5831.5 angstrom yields 30.55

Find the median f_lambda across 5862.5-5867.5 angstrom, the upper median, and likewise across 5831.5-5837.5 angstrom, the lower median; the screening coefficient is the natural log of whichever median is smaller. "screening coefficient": 2.70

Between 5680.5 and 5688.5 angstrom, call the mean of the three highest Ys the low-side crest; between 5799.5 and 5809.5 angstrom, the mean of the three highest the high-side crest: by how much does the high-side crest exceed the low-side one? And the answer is 2.1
